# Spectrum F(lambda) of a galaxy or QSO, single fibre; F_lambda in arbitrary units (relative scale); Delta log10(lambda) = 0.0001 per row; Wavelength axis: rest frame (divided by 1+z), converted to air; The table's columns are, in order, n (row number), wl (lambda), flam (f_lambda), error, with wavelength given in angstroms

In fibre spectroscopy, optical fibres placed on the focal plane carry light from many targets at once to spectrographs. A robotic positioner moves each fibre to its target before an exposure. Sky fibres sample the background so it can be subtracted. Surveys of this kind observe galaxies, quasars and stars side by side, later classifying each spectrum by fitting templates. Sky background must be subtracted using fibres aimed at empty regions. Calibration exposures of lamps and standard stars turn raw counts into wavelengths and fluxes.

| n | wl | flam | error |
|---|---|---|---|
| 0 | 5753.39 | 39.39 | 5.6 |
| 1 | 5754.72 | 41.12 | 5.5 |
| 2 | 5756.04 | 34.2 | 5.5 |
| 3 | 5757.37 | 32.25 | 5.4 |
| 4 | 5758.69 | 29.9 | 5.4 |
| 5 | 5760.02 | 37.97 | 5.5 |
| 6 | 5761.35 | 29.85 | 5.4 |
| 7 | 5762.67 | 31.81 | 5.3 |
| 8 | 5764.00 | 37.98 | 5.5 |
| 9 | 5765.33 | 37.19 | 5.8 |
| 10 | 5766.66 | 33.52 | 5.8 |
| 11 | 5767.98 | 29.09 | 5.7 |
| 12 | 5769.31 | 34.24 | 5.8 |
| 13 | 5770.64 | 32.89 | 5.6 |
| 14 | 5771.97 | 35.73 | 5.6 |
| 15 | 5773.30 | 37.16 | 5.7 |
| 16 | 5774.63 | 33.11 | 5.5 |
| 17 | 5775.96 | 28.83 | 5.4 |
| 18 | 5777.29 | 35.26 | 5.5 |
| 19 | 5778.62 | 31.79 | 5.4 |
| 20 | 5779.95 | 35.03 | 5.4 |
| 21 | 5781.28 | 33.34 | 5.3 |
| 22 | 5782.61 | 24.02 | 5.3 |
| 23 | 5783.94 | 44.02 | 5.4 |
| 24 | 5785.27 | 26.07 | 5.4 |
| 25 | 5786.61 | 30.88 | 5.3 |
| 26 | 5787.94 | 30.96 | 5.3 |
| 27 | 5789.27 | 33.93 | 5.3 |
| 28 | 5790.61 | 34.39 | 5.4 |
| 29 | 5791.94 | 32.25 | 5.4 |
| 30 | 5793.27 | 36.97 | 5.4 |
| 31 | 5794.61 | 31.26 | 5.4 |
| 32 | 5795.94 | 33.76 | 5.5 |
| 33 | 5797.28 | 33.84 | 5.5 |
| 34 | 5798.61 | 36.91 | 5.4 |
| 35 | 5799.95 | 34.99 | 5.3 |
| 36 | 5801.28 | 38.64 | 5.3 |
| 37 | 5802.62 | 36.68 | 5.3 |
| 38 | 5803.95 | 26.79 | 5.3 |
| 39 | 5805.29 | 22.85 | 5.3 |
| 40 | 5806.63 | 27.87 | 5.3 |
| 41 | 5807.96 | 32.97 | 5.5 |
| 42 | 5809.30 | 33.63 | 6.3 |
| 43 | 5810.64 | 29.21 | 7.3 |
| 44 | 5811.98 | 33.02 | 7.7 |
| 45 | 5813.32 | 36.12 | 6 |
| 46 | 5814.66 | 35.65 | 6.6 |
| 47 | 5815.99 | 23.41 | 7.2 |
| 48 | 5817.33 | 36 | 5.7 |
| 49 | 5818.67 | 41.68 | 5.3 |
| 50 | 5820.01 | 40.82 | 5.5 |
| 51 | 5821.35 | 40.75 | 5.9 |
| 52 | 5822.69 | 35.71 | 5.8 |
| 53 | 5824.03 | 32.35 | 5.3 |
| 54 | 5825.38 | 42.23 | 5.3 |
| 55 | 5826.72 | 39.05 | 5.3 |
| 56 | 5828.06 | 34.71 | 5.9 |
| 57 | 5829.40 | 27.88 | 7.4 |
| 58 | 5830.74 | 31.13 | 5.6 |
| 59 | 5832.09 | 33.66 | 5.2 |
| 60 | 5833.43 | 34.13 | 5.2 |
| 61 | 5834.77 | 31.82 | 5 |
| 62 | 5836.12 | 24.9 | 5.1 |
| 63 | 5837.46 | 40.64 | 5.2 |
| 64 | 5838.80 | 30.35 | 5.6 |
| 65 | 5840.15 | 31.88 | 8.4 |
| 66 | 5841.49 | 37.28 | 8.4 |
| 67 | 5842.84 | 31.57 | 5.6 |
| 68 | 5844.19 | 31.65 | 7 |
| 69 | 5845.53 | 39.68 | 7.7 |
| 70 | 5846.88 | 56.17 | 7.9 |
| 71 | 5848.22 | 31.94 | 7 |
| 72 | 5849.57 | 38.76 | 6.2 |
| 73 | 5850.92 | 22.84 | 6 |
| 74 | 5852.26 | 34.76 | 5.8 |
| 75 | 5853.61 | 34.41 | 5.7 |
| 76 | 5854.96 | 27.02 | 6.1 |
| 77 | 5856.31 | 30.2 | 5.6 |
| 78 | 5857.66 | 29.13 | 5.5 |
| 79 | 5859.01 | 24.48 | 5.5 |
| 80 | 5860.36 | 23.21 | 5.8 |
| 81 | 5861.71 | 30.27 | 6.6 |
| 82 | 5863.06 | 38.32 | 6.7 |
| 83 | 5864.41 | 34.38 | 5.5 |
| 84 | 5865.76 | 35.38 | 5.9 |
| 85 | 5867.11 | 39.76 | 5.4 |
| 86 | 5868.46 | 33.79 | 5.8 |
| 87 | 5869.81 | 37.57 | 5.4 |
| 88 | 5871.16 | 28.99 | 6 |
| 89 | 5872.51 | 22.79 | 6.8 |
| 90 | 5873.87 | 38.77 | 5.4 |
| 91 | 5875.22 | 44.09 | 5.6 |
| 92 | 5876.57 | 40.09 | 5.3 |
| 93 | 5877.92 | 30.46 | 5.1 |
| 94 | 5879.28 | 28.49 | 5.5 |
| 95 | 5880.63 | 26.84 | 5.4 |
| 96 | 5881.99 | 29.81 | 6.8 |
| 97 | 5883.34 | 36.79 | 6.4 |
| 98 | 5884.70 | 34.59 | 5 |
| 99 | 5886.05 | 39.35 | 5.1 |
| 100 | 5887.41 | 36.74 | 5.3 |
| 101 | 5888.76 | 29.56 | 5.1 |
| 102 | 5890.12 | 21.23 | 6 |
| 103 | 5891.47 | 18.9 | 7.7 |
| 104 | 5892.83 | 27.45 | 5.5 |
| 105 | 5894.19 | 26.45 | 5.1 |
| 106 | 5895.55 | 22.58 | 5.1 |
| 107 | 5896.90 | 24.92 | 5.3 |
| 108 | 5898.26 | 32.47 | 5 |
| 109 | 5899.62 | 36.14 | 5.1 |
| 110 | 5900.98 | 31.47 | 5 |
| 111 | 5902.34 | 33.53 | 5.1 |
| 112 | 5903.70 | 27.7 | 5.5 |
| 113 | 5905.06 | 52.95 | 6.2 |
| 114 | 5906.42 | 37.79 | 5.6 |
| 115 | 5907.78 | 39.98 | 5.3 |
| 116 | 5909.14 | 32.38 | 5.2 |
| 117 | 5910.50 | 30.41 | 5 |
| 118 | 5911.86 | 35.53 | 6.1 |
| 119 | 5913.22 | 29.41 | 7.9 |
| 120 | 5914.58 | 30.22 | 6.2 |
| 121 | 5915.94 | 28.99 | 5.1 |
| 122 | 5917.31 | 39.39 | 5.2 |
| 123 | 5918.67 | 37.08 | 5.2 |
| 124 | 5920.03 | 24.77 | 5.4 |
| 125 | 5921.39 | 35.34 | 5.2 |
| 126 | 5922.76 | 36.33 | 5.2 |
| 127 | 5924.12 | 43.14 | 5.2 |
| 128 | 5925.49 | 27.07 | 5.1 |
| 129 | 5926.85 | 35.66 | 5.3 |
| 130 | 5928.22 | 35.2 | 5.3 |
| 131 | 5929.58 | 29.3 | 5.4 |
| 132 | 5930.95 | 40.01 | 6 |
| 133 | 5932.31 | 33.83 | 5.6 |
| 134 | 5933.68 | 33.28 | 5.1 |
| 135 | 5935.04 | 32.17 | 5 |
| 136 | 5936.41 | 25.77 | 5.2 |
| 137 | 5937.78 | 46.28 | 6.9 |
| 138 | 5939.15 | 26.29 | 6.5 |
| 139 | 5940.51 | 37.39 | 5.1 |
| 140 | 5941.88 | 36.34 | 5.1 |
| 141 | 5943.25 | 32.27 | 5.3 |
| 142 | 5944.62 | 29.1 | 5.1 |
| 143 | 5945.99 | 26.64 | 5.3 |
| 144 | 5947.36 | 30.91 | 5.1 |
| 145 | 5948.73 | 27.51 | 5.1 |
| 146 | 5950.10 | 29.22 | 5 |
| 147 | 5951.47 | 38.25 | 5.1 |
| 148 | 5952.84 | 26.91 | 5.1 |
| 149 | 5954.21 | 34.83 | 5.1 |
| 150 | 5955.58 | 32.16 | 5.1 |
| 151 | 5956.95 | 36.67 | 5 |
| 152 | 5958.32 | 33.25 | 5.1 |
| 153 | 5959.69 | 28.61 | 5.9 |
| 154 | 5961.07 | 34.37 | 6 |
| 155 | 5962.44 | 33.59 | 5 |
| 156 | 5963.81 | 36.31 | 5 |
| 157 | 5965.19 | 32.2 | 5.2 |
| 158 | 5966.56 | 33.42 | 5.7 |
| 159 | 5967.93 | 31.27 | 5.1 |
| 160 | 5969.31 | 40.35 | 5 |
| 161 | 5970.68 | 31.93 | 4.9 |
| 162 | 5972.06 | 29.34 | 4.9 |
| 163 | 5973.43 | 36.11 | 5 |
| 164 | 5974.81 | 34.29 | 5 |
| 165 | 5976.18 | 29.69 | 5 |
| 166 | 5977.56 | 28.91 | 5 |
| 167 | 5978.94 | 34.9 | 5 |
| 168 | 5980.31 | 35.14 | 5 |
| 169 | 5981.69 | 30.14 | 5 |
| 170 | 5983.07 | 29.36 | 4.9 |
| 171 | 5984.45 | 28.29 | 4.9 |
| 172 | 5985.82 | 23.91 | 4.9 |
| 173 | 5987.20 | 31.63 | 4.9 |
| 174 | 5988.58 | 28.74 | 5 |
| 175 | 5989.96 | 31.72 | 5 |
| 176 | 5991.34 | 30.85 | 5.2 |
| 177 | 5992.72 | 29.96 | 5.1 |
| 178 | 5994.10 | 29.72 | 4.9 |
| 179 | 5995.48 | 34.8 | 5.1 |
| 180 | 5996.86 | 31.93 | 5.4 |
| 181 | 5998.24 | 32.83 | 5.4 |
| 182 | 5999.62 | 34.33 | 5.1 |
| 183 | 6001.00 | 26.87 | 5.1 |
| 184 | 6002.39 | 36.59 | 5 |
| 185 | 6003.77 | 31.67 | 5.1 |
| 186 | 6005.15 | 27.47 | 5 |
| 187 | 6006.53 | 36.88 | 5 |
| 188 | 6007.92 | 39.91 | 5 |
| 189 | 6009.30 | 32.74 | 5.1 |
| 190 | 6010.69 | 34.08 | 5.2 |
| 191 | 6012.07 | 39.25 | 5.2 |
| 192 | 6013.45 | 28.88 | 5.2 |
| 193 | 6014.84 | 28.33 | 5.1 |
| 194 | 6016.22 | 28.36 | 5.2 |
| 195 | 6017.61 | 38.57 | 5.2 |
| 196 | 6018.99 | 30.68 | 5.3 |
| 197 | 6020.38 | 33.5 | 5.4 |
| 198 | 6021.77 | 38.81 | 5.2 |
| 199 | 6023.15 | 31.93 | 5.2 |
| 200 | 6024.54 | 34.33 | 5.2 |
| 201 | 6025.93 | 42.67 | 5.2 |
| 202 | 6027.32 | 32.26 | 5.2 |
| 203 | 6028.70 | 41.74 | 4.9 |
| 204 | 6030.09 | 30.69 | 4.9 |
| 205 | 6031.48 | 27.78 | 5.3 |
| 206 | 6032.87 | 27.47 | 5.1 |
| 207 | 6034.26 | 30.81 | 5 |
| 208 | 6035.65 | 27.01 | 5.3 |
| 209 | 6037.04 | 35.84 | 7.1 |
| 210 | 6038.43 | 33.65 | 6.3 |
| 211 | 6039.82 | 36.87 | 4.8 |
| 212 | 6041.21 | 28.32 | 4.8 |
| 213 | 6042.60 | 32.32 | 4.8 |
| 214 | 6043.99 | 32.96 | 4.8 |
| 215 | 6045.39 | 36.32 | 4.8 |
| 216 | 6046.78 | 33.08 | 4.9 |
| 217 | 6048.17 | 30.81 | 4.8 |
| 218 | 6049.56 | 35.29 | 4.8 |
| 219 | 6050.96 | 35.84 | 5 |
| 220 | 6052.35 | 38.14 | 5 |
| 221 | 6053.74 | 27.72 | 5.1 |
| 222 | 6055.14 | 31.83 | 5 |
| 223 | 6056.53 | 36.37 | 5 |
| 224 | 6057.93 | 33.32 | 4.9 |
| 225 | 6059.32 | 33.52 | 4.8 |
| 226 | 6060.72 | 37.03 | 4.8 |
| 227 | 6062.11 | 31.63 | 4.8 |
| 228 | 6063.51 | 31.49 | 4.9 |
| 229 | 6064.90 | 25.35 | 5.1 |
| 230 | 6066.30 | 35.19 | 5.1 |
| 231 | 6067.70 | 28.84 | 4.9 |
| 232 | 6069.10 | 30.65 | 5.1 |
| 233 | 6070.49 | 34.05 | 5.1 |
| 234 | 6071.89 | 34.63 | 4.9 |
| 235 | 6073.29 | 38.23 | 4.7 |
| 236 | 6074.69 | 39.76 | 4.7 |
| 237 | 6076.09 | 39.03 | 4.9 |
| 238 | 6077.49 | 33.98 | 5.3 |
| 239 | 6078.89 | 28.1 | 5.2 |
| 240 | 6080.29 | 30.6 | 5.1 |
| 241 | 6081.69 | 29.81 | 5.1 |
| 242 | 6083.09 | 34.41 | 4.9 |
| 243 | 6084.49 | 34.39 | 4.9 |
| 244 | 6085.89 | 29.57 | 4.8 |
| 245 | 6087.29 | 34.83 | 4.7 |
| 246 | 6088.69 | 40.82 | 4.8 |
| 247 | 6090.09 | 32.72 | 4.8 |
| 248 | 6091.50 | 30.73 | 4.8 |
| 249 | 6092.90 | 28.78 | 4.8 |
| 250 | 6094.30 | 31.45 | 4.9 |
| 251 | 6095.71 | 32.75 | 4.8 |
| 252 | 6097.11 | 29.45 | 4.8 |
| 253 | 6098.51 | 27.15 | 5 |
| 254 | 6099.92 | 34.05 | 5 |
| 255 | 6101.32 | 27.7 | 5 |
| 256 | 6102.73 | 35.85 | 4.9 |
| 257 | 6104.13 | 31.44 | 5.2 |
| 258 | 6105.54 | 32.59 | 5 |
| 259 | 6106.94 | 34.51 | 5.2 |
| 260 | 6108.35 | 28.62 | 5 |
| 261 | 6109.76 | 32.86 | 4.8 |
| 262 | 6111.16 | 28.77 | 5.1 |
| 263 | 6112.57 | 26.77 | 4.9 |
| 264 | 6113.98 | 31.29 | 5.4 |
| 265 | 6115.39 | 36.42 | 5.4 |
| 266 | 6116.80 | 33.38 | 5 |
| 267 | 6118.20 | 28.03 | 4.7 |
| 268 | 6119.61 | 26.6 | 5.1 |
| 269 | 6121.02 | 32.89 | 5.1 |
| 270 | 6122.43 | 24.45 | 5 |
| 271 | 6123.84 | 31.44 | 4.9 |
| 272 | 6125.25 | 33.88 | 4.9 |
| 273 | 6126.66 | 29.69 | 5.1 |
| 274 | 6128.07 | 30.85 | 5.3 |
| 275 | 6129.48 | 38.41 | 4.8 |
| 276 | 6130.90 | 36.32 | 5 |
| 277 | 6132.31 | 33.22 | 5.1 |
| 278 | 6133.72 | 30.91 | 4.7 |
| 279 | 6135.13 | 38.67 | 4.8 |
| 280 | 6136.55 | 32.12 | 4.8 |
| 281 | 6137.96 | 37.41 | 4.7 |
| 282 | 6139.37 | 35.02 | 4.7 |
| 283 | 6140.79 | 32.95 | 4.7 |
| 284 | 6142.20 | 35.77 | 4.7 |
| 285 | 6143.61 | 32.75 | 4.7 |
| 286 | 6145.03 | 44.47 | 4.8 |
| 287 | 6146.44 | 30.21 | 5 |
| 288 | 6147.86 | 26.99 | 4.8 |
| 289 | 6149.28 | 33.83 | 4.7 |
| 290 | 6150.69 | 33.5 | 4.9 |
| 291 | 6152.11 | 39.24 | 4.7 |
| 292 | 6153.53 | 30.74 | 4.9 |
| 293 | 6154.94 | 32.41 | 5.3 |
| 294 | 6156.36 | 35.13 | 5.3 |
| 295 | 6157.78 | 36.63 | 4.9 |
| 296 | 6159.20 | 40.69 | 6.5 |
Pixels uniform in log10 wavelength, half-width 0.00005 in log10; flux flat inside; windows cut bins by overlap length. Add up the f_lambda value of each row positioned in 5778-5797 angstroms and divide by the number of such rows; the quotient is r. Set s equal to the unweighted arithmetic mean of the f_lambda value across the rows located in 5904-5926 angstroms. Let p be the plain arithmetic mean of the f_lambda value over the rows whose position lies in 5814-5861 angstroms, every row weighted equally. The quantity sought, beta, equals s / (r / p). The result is 36.1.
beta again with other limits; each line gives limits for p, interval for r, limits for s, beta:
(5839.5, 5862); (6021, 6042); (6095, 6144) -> 31.5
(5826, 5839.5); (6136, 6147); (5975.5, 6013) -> 29.9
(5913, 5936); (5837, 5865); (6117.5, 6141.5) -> 32.8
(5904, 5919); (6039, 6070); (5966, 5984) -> 35.6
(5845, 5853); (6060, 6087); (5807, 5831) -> 39.4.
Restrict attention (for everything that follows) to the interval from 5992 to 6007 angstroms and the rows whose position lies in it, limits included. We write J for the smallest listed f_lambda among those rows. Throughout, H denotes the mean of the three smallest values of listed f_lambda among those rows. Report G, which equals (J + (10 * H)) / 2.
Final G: 154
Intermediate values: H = 28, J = 26.87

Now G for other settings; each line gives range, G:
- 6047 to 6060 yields 164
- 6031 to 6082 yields 146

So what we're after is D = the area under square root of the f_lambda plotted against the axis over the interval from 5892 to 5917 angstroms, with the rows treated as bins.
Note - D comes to 141.3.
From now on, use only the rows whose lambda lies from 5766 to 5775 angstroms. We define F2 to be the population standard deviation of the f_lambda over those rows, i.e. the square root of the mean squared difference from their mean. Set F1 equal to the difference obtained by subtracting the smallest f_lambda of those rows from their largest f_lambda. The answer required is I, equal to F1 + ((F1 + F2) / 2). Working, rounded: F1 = 8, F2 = 2.4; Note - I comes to 13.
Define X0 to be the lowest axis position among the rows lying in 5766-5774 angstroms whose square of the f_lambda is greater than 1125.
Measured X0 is 5769.31 angstroms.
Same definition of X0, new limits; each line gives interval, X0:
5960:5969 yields 5961.07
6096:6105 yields 6099.92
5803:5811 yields 5809.30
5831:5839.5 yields 5832.09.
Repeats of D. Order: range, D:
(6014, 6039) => 143.2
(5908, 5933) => 144.7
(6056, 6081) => 144.2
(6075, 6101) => 147.8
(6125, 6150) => 145.7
